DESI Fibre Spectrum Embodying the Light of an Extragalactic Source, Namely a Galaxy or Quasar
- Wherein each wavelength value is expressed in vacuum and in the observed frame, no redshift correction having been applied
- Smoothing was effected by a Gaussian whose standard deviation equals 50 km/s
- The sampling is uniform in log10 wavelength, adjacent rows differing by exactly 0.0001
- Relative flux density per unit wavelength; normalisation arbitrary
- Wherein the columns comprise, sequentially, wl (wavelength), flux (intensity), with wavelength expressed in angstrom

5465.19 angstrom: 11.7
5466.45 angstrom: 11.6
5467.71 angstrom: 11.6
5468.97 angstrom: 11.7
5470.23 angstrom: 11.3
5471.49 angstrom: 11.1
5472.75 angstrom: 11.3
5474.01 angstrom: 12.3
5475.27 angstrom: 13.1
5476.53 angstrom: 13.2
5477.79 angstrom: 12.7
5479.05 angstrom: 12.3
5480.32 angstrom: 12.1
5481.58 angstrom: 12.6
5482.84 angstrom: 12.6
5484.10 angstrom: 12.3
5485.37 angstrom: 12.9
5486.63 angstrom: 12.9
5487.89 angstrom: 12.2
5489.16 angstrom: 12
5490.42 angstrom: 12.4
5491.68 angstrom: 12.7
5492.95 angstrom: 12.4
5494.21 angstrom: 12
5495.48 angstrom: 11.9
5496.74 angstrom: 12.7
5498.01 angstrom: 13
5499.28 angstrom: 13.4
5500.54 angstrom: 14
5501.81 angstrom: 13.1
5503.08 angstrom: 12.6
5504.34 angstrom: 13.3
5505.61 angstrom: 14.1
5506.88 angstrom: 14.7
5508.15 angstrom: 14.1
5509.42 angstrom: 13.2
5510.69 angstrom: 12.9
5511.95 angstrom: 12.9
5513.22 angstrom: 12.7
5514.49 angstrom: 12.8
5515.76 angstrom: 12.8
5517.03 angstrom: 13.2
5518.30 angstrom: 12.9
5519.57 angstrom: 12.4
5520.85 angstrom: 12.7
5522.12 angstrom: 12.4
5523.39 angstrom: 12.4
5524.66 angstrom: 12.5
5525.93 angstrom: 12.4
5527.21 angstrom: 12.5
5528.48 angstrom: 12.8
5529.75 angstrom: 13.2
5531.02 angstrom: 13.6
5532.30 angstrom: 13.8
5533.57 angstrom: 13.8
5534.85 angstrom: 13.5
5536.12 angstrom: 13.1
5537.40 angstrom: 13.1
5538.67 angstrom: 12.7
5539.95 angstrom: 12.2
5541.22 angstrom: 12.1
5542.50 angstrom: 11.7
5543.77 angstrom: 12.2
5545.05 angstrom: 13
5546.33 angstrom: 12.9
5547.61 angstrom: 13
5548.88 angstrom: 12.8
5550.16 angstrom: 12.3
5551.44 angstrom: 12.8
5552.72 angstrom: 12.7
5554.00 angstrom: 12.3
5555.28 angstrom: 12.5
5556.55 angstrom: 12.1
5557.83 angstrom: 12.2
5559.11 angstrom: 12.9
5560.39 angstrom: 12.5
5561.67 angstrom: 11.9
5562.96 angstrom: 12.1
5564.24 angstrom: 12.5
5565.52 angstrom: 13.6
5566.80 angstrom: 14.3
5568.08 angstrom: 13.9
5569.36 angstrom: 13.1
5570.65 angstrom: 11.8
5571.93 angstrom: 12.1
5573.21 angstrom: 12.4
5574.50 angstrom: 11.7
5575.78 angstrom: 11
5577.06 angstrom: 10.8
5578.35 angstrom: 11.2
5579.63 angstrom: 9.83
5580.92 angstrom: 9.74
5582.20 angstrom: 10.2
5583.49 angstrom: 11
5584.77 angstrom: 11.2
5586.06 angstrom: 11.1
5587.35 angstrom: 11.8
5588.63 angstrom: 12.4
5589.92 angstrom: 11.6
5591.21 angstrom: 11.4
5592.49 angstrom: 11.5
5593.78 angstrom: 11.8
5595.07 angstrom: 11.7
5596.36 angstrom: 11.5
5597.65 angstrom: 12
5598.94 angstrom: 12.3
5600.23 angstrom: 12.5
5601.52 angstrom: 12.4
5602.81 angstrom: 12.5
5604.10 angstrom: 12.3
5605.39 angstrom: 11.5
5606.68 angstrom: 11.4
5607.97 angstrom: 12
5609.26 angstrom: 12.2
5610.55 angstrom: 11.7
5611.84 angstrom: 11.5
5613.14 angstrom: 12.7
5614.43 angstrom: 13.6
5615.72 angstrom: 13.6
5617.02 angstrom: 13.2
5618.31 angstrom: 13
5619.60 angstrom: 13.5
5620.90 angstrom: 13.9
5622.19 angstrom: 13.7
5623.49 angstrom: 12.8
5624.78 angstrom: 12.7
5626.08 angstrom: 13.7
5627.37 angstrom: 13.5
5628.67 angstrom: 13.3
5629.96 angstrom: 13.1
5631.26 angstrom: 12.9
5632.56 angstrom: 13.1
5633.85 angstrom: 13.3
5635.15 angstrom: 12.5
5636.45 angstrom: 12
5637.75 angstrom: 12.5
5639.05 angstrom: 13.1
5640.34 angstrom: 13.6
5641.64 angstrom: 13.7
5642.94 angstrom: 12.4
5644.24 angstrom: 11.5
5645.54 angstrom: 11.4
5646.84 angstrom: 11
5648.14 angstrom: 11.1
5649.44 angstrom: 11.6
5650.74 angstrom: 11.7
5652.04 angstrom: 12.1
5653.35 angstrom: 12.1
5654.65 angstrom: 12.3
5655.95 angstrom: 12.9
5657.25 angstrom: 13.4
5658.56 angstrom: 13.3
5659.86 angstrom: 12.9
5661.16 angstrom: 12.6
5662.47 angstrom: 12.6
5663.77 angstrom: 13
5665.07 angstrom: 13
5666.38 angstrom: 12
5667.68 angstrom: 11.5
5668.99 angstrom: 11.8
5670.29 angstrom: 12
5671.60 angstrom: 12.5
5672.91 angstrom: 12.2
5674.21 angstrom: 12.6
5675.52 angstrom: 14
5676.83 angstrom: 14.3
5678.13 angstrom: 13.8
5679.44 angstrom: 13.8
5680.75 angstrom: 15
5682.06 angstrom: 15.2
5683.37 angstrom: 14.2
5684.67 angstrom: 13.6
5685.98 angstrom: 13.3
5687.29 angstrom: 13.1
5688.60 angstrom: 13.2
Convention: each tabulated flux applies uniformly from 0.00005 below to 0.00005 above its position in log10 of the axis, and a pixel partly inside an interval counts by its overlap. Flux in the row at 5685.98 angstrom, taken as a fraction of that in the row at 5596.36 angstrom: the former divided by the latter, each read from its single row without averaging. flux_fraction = 1.16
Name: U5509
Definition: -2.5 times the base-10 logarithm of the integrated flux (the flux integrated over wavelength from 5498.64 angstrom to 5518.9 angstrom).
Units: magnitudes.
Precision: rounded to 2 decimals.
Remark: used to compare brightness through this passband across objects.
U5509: -6.08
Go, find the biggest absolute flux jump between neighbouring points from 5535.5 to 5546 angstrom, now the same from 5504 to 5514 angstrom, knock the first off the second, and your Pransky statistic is 0.10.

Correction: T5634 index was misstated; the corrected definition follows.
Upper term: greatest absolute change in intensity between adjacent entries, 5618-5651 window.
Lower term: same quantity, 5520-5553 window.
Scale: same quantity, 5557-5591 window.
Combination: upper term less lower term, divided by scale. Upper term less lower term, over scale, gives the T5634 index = 0.365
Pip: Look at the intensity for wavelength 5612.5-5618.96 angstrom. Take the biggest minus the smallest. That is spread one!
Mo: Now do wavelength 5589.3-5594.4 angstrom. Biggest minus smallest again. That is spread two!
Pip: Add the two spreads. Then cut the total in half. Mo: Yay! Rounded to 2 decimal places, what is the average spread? 0.65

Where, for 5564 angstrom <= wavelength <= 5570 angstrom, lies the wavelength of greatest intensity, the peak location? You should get 5566.80 angstrom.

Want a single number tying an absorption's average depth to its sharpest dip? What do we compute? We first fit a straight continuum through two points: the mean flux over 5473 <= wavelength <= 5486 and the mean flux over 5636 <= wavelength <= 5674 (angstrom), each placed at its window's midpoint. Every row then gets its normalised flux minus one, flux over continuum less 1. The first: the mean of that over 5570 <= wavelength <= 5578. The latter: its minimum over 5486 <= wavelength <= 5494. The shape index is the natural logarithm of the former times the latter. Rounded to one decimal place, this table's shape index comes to -5.8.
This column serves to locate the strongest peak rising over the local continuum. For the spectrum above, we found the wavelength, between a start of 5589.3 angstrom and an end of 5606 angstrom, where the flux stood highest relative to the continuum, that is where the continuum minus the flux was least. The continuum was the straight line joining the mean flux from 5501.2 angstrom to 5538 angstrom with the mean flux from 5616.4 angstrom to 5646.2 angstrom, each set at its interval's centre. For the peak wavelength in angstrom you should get 5602.81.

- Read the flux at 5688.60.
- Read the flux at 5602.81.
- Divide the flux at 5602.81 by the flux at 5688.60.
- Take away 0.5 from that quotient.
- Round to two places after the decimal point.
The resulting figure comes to 0.45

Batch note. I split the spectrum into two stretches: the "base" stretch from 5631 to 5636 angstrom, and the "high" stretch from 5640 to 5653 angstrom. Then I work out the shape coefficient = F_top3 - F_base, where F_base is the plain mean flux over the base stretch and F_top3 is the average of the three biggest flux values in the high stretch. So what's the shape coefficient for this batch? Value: 0.3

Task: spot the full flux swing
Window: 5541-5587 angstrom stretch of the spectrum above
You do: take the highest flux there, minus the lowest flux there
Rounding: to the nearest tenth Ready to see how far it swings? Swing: 4.6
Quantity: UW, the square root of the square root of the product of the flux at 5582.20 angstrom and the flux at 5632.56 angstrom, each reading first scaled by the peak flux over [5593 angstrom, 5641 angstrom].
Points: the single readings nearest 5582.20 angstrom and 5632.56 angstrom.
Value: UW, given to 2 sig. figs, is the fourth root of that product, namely 0.91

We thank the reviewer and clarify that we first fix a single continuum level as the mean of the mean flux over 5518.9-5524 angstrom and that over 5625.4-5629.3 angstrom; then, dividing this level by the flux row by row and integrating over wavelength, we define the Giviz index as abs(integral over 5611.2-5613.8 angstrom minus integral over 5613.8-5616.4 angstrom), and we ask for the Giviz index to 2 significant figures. 0.31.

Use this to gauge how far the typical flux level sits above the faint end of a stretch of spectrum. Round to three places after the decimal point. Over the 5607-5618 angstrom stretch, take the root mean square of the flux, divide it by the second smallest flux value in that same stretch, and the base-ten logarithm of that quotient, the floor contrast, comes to 0.032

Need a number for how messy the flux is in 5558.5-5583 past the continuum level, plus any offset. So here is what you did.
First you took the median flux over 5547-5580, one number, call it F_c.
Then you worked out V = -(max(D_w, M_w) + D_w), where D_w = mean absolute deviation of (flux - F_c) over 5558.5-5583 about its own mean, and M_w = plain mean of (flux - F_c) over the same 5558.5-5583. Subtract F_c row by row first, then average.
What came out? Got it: -2.03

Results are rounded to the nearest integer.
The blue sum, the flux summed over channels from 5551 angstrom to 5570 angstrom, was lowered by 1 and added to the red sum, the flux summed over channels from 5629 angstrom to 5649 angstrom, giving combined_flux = 378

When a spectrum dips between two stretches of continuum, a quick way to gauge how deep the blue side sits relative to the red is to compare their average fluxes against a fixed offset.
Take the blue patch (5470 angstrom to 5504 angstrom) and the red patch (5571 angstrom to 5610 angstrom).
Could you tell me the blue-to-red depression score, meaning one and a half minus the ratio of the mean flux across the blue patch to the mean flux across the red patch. 0.42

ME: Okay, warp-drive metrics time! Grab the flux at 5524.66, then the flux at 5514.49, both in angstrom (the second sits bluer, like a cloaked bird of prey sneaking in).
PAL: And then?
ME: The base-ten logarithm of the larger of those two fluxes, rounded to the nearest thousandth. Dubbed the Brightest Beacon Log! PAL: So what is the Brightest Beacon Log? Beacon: 1.107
